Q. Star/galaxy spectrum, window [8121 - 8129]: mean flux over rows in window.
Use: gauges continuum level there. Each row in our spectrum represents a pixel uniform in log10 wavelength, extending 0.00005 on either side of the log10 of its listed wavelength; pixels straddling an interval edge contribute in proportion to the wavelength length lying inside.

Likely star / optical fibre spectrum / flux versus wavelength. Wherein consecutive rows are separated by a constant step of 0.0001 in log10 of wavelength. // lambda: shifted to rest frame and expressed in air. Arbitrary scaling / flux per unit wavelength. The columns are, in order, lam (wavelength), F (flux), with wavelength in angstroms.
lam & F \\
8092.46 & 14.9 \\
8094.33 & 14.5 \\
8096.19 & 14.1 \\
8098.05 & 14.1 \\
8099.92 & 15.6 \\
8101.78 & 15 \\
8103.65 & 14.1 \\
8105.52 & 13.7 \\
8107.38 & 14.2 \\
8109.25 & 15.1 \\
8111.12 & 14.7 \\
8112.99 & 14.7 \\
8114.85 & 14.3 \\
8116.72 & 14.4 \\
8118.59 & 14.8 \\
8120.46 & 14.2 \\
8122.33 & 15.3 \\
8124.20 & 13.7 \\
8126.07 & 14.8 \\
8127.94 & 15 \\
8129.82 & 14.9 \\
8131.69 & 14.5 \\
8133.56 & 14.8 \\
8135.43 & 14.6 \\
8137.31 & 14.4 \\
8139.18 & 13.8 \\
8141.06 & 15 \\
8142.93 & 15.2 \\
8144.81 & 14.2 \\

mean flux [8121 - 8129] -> 14.7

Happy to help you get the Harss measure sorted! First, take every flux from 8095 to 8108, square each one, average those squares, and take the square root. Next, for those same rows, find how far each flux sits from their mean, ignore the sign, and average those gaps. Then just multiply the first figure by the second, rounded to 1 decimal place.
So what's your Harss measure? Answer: 7.4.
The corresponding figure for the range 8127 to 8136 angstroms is 2.5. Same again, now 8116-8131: 5.9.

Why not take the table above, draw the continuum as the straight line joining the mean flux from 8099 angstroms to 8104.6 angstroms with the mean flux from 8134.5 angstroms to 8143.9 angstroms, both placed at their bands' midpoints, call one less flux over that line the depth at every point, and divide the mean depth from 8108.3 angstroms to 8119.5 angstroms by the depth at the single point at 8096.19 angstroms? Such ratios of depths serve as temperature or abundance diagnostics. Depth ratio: 0.2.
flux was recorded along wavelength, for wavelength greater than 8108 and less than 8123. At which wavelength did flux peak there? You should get 8122.33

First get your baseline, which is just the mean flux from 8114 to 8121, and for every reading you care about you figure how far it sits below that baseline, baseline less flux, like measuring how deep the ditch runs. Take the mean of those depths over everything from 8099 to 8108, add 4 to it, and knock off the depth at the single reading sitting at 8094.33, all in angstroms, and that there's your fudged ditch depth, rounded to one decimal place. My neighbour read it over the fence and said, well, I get 4.0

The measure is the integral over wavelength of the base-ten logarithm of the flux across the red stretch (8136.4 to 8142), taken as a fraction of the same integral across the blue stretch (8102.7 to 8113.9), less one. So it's -0.50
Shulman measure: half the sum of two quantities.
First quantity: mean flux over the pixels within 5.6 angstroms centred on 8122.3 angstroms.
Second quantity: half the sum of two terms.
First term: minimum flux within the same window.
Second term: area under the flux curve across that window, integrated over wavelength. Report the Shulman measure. 30.8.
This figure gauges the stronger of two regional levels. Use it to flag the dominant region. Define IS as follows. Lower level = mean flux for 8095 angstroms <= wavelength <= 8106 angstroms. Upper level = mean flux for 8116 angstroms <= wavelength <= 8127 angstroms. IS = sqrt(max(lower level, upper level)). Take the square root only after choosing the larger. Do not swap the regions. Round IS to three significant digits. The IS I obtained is 3.81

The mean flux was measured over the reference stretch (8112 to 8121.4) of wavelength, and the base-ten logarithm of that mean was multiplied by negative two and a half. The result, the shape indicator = -2.90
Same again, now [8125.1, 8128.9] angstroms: -2.93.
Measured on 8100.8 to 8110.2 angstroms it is -2.90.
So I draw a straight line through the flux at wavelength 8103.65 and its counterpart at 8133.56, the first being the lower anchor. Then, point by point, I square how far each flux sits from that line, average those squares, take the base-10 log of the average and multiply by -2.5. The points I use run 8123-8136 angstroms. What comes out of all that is 2.0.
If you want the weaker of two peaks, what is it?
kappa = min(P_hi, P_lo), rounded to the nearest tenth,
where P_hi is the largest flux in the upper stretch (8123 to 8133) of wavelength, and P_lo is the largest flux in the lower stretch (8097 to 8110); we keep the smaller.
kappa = 15.0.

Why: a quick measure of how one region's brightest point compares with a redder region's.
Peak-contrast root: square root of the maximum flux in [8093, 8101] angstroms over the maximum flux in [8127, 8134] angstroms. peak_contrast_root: 1.02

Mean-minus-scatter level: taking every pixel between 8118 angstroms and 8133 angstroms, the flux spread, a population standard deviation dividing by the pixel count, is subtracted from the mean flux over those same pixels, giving 14.2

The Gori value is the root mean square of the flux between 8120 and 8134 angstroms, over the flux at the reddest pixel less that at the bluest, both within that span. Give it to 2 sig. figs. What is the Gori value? 24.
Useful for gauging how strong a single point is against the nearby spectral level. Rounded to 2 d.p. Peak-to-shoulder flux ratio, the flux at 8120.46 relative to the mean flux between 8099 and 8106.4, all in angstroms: 0.97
